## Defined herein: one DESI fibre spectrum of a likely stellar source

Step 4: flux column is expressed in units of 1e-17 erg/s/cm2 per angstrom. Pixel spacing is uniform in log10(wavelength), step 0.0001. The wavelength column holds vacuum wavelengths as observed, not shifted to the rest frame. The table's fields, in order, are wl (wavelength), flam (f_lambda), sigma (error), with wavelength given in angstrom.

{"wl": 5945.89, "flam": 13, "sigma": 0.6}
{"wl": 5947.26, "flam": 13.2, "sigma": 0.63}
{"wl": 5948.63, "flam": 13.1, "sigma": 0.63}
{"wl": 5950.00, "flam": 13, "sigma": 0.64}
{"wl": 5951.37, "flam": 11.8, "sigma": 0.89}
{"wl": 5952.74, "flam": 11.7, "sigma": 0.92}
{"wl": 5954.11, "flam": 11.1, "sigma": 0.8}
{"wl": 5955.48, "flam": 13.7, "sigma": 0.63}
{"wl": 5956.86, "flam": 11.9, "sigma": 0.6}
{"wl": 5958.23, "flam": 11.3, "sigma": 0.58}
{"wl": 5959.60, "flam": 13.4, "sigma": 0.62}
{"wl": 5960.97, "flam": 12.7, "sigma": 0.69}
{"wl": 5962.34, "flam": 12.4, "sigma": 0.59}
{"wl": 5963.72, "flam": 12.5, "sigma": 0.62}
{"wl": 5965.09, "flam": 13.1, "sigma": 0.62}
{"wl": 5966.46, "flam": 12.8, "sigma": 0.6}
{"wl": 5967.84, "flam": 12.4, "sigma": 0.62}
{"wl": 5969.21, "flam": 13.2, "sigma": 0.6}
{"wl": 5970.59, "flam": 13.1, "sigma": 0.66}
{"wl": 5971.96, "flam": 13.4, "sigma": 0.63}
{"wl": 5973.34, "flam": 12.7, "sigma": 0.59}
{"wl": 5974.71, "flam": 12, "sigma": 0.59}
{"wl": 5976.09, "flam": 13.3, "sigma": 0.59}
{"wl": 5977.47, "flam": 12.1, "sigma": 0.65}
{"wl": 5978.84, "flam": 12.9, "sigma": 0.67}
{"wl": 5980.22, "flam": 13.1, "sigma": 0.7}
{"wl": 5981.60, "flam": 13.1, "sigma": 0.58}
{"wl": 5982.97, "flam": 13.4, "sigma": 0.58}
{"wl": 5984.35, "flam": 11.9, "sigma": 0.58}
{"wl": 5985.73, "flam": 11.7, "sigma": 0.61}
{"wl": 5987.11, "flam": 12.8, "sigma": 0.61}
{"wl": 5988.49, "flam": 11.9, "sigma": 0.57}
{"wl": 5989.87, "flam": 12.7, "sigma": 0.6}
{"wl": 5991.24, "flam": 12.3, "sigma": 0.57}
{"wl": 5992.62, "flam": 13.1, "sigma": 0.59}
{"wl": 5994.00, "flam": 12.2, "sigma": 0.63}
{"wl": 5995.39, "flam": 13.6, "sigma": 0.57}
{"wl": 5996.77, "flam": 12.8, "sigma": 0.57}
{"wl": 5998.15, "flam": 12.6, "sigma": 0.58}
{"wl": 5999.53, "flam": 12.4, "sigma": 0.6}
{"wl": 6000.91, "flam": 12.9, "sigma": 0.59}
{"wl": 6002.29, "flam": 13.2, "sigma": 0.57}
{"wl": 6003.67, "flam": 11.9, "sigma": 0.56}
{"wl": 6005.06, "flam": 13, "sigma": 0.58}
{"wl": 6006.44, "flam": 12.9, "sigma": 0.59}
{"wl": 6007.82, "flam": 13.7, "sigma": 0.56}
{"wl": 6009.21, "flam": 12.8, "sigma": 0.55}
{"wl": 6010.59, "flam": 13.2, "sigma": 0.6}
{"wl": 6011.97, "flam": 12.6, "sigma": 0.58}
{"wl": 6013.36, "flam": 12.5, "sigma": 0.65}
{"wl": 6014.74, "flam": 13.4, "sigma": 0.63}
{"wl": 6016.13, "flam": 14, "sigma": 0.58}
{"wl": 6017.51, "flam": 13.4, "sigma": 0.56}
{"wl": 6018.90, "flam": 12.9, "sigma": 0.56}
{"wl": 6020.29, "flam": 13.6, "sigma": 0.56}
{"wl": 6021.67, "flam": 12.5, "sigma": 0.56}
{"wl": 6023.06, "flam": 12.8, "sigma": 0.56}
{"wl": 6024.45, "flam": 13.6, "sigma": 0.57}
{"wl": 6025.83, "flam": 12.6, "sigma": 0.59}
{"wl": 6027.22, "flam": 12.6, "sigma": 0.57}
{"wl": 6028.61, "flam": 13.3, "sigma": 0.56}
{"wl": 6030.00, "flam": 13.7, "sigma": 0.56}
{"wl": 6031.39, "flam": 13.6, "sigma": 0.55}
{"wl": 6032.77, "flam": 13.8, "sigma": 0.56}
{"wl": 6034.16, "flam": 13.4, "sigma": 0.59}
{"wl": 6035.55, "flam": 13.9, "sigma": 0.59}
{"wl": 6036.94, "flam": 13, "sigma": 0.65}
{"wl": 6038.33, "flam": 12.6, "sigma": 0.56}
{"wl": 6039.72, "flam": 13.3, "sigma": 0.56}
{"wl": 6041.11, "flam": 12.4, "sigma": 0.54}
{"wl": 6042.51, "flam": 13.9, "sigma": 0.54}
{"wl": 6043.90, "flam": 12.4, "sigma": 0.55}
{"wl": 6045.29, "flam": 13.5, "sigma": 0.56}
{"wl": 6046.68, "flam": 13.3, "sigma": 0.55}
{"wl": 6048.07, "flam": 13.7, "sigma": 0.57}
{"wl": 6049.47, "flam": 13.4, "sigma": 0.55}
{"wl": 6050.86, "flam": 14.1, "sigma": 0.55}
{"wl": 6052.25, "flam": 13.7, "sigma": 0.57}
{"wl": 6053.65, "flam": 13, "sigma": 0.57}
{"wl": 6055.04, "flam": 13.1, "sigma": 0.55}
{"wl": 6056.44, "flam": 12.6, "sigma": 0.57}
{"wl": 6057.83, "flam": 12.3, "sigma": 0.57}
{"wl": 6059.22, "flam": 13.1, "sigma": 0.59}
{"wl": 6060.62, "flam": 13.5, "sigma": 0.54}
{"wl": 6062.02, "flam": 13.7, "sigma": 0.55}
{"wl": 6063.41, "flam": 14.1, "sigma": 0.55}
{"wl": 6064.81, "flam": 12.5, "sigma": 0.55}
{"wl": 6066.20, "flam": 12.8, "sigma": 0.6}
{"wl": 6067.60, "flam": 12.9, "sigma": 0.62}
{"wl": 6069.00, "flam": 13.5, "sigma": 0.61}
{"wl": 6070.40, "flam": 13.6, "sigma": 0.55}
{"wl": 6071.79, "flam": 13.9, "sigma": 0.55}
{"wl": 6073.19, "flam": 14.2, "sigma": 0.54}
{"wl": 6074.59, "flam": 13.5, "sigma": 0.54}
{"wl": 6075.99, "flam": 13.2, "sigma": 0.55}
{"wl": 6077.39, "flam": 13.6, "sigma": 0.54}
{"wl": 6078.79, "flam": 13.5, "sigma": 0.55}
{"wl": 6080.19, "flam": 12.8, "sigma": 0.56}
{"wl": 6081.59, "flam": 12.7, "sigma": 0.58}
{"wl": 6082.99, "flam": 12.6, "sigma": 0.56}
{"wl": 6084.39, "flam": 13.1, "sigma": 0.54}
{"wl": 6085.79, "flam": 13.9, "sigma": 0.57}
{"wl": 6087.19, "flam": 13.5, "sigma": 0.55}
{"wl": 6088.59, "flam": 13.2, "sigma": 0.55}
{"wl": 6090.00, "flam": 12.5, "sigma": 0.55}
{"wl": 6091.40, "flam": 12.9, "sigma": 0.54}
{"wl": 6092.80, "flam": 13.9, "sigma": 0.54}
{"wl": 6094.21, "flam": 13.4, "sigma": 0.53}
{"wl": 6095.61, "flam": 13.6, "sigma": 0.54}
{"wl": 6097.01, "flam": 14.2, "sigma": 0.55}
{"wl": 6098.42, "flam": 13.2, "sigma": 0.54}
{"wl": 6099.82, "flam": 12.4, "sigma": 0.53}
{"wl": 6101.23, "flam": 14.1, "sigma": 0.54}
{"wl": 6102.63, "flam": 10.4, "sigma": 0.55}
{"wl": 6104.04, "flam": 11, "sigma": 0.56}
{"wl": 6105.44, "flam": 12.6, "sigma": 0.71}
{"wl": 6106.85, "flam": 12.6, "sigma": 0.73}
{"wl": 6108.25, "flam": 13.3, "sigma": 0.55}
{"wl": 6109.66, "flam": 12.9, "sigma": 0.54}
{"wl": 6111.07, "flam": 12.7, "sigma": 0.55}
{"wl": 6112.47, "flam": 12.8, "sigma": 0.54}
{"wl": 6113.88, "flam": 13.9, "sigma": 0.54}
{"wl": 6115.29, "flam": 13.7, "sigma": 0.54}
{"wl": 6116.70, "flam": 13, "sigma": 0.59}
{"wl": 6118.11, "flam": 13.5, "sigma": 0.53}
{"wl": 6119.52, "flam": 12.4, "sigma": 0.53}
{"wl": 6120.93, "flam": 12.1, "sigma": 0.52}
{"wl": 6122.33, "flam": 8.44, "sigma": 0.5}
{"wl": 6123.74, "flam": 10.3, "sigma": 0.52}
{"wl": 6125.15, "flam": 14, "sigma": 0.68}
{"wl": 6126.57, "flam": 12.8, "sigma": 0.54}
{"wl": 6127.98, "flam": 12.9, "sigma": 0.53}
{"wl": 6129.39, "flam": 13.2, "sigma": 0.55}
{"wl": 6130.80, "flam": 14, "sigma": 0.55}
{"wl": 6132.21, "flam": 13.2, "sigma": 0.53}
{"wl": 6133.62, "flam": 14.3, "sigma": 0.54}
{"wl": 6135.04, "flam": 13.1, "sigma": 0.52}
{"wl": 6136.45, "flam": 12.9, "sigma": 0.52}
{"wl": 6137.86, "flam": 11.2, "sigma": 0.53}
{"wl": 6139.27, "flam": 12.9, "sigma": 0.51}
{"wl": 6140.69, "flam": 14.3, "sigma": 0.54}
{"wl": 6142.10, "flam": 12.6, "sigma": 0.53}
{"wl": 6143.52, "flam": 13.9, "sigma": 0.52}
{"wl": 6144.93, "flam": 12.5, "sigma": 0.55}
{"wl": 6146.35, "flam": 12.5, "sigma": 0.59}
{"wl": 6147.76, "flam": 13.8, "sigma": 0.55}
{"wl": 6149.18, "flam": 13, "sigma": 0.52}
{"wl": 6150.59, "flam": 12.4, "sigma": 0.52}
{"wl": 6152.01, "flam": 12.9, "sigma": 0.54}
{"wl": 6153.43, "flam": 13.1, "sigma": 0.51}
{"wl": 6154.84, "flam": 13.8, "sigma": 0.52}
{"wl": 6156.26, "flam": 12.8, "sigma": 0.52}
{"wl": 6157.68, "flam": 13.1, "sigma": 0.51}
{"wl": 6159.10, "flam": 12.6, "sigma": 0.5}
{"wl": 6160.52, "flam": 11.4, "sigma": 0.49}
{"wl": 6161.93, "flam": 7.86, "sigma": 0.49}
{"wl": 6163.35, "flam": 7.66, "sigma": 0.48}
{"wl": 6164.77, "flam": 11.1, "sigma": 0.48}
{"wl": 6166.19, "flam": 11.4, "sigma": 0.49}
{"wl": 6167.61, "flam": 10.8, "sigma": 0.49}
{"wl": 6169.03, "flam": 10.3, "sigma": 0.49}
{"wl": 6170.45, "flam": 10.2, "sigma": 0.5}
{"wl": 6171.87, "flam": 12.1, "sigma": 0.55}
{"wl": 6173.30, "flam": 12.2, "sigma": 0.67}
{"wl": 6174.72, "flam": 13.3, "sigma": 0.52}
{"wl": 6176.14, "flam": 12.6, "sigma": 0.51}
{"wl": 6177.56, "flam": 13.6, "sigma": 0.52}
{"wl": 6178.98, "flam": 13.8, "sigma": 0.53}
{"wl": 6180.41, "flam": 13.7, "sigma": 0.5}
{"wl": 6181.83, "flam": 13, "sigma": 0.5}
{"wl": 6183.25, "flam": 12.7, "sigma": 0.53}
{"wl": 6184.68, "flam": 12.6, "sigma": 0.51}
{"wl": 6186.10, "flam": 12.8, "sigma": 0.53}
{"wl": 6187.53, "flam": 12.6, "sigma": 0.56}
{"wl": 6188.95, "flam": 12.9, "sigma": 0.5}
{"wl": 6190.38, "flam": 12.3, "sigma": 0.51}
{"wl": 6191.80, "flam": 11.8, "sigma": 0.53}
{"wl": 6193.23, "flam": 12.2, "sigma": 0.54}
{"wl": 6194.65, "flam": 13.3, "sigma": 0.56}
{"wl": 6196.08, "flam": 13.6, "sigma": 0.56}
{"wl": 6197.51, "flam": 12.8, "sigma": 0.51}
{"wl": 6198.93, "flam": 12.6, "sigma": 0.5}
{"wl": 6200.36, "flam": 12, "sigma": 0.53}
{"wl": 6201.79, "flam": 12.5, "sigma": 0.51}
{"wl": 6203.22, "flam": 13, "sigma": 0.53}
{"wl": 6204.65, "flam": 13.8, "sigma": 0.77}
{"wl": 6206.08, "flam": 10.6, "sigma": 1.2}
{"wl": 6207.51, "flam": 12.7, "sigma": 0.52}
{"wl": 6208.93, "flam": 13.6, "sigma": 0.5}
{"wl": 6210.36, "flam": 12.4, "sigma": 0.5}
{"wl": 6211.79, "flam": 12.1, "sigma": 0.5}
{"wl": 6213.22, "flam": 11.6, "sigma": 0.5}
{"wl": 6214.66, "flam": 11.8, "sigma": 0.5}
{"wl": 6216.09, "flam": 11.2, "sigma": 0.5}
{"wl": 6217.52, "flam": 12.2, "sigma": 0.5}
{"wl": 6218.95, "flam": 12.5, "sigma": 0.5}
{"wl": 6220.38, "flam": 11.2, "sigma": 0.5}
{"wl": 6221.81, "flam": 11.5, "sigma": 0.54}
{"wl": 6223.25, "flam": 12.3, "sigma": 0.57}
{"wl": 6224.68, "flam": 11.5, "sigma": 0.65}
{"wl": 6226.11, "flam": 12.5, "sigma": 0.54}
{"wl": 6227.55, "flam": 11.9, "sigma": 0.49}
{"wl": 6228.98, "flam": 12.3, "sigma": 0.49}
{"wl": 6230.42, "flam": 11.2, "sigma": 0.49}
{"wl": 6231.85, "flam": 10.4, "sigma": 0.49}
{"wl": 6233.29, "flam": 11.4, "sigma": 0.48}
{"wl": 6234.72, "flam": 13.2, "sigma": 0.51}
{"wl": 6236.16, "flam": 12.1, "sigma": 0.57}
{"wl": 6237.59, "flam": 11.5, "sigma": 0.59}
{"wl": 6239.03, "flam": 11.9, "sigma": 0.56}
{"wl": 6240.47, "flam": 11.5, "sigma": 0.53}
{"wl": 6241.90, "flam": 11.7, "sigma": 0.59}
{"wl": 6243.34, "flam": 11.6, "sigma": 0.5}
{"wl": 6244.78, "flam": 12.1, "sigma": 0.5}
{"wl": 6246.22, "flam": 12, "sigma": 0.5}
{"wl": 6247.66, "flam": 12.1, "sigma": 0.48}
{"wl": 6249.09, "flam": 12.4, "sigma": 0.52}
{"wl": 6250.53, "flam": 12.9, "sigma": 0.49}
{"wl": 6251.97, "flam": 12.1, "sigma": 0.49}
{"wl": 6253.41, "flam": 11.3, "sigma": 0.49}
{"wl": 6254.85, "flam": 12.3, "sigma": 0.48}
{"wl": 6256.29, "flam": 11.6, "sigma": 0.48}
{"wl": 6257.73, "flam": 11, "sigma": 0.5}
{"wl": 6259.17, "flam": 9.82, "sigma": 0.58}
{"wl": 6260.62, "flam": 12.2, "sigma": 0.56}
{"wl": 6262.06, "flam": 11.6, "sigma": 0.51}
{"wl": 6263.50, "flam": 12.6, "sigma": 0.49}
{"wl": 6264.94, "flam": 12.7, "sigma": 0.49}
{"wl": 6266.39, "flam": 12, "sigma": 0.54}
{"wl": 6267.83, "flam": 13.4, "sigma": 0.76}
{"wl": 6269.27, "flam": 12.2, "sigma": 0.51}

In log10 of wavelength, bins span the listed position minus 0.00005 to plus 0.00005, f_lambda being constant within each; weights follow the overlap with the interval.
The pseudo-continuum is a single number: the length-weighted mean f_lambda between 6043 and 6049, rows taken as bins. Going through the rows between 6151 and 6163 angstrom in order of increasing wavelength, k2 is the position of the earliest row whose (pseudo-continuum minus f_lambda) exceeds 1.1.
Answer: 6160.52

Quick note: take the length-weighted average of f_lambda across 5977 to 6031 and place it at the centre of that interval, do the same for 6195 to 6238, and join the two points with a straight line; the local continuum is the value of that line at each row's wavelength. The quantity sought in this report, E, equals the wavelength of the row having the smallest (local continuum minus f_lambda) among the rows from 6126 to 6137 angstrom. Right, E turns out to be 6133.62 angstrom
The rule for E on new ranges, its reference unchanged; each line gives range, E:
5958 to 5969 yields 5959.60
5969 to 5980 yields 5971.96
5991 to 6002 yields 5995.39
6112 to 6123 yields 6113.88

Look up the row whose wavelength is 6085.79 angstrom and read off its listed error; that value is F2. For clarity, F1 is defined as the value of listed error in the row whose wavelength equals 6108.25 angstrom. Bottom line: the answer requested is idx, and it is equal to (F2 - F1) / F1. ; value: 0.04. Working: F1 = 0.550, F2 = 0.570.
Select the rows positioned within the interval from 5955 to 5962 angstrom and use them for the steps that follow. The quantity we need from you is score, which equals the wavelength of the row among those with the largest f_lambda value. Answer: 5955.48 angstrom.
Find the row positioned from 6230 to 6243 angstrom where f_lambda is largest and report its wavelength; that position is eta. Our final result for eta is 6234.72 angstrom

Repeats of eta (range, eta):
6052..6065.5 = 6063.41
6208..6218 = 6208.93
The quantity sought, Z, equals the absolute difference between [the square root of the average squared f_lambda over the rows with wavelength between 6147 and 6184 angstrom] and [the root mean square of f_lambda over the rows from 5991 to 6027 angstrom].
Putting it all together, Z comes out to 0.72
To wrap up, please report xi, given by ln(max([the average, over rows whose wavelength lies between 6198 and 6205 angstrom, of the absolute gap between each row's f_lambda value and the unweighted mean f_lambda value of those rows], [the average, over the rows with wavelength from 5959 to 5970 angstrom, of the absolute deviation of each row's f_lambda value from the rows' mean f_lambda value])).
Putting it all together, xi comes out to -0.70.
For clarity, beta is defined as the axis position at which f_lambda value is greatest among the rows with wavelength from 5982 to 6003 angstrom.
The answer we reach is 5995.39 angstrom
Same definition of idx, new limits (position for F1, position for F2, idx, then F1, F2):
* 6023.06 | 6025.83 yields 0.05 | 0.560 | 0.590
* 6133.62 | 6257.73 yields -0.07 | 0.540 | 0.500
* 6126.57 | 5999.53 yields 0.11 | 0.540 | 0.600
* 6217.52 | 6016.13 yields 0.16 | 0.500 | 0.580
